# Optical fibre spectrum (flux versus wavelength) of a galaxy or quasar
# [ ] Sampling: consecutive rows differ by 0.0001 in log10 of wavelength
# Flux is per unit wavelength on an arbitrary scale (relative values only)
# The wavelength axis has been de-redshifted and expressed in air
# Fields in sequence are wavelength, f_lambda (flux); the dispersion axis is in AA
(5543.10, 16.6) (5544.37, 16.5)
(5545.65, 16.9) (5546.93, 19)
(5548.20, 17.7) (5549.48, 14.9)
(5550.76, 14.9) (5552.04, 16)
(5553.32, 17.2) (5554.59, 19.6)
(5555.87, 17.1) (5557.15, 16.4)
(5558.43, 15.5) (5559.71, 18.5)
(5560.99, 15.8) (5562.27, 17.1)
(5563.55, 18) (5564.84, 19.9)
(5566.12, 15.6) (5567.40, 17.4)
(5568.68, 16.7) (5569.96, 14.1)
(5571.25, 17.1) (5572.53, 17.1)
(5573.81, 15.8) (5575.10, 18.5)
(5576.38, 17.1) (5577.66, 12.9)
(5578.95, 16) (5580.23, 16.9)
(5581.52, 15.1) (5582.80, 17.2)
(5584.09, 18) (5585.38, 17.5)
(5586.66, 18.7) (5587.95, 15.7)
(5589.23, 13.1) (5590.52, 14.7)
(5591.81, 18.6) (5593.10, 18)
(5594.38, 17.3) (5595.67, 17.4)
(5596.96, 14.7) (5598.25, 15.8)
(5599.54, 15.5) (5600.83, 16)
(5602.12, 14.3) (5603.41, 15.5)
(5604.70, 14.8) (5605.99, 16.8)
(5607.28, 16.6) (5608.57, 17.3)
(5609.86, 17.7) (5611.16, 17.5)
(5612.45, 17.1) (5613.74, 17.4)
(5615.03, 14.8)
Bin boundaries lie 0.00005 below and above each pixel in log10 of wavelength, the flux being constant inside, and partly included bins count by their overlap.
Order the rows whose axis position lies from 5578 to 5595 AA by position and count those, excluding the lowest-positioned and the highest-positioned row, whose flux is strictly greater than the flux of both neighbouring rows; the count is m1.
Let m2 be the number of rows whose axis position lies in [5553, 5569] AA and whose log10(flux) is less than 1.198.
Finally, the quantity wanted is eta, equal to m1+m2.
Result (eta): 6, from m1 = 4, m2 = 2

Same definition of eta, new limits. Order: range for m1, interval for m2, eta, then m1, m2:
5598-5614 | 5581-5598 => 9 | 4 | 5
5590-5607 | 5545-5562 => 8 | 5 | 3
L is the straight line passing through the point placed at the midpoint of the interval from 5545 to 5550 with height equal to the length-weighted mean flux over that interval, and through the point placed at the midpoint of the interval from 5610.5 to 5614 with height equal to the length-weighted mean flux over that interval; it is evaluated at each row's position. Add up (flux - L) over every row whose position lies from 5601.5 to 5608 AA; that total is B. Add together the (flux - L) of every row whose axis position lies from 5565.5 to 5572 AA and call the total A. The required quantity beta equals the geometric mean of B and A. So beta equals 6.6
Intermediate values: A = -5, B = -8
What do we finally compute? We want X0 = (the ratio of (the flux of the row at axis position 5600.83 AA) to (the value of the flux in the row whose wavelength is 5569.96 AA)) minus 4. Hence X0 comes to -2.87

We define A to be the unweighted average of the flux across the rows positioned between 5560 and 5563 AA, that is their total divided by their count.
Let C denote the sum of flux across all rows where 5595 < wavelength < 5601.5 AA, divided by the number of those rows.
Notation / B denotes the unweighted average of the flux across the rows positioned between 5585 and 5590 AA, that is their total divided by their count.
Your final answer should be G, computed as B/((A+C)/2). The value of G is 1.01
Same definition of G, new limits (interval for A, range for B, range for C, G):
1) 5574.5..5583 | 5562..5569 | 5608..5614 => 1.04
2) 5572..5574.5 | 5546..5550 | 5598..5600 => 1.07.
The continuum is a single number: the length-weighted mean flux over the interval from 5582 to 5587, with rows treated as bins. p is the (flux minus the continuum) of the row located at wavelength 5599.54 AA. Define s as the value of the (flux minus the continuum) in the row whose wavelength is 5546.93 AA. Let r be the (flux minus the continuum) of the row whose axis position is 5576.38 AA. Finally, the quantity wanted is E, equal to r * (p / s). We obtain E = 1.08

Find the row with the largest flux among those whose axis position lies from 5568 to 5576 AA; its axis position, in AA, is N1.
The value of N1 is 5575.10 AA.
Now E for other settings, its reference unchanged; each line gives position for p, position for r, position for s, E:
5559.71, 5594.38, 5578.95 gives 0.19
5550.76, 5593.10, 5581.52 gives 0.30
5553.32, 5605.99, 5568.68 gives -0.47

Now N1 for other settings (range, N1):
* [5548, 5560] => 5554.59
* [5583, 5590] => 5586.66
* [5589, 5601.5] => 5591.81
